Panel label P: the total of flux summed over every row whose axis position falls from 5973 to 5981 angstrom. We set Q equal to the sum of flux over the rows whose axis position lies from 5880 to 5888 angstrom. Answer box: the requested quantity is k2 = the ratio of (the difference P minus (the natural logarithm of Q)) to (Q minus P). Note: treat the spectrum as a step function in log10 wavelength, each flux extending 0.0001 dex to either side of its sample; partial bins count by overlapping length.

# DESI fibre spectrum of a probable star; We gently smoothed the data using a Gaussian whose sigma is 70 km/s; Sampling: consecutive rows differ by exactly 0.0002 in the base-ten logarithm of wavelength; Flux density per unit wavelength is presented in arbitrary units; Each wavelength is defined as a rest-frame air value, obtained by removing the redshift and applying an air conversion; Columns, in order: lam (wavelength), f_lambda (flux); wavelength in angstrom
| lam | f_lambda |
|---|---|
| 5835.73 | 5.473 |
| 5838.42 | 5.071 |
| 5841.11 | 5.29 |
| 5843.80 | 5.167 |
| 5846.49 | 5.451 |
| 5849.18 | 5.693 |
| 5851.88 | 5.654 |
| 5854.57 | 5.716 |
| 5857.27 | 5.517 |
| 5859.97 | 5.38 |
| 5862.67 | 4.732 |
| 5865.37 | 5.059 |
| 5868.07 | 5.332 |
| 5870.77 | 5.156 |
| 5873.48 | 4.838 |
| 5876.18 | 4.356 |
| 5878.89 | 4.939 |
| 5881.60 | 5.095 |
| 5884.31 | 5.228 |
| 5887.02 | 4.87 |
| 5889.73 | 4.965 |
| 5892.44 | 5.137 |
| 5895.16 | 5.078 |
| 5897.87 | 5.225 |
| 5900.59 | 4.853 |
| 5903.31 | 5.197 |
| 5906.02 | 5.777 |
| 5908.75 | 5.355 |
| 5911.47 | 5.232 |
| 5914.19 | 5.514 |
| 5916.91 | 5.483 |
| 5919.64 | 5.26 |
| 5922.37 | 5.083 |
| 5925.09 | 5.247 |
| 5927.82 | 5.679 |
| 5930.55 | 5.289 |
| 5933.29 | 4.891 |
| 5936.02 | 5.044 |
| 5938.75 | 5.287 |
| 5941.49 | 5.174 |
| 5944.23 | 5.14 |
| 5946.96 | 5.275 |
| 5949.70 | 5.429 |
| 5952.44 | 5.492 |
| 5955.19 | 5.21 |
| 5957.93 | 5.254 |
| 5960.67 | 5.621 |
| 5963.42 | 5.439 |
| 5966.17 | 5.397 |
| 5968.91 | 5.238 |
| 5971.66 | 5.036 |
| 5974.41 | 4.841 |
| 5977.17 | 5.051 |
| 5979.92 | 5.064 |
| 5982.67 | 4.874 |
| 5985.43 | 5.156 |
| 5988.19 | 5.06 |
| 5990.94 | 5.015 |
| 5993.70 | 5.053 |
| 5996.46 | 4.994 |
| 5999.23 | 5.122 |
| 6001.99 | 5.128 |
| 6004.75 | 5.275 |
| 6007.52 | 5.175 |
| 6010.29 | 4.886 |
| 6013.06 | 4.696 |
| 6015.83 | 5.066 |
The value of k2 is 52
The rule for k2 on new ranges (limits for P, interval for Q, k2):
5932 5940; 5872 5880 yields -12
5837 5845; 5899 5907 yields 43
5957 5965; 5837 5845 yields -17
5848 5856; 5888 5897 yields -8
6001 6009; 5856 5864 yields 252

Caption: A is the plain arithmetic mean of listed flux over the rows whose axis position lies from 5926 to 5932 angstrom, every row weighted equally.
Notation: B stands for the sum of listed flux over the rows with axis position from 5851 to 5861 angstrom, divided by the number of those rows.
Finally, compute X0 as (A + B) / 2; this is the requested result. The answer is 5.53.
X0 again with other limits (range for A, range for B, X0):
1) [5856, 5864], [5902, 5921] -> 5.31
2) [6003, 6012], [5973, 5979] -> 5.03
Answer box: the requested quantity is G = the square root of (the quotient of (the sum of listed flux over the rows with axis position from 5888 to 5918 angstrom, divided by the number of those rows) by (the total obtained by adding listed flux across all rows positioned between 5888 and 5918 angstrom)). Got 0.30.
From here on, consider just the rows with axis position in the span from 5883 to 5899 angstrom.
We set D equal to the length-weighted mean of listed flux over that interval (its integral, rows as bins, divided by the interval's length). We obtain 5.08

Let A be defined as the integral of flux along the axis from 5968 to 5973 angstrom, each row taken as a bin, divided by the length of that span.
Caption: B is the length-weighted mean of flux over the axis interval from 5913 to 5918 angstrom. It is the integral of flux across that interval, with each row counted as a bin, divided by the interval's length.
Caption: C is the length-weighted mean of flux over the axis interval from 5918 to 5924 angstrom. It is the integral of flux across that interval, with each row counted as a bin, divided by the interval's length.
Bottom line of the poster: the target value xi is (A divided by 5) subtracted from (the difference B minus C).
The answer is -0.71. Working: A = 5.13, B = 5.50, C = 5.19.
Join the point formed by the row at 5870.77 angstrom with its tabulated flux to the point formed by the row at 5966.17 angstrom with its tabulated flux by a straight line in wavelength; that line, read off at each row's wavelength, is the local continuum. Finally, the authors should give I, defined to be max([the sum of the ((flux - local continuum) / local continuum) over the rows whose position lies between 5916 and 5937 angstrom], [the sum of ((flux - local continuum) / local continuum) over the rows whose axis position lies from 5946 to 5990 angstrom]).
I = -0.075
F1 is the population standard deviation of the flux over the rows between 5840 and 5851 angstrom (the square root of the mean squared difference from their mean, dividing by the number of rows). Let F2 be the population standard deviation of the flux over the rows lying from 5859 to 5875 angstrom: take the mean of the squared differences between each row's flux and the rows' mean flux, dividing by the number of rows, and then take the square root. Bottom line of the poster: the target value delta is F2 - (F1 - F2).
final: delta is 0.28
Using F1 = 0.20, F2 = 0.24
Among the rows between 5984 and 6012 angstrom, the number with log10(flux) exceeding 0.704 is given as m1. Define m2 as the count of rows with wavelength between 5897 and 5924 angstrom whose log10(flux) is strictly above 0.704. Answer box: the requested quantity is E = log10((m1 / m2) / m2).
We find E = -1.13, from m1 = 6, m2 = 9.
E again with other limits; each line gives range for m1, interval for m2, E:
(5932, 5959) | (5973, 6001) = -0.30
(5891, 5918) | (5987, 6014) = -0.44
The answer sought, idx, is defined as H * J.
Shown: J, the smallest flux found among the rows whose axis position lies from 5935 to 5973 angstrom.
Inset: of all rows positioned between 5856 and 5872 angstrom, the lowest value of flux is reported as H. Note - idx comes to 23.8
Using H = 4.732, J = 5.036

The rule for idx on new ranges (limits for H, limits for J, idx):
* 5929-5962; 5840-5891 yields 21.3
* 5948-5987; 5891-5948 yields 23.5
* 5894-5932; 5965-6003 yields 23.5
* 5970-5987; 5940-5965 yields 24.9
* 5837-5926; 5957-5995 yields 21.1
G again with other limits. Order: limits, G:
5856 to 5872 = 0.41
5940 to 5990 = 0.24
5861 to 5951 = 0.17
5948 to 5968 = 0.38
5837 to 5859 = 0.35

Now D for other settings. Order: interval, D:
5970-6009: 5.06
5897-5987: 5.24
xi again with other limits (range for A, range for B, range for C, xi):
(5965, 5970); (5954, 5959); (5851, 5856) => -1.52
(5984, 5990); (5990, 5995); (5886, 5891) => -0.91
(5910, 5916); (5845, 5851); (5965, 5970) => -0.84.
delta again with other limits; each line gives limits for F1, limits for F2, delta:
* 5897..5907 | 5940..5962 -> -0.01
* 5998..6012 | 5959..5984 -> 0.38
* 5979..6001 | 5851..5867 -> 0.61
